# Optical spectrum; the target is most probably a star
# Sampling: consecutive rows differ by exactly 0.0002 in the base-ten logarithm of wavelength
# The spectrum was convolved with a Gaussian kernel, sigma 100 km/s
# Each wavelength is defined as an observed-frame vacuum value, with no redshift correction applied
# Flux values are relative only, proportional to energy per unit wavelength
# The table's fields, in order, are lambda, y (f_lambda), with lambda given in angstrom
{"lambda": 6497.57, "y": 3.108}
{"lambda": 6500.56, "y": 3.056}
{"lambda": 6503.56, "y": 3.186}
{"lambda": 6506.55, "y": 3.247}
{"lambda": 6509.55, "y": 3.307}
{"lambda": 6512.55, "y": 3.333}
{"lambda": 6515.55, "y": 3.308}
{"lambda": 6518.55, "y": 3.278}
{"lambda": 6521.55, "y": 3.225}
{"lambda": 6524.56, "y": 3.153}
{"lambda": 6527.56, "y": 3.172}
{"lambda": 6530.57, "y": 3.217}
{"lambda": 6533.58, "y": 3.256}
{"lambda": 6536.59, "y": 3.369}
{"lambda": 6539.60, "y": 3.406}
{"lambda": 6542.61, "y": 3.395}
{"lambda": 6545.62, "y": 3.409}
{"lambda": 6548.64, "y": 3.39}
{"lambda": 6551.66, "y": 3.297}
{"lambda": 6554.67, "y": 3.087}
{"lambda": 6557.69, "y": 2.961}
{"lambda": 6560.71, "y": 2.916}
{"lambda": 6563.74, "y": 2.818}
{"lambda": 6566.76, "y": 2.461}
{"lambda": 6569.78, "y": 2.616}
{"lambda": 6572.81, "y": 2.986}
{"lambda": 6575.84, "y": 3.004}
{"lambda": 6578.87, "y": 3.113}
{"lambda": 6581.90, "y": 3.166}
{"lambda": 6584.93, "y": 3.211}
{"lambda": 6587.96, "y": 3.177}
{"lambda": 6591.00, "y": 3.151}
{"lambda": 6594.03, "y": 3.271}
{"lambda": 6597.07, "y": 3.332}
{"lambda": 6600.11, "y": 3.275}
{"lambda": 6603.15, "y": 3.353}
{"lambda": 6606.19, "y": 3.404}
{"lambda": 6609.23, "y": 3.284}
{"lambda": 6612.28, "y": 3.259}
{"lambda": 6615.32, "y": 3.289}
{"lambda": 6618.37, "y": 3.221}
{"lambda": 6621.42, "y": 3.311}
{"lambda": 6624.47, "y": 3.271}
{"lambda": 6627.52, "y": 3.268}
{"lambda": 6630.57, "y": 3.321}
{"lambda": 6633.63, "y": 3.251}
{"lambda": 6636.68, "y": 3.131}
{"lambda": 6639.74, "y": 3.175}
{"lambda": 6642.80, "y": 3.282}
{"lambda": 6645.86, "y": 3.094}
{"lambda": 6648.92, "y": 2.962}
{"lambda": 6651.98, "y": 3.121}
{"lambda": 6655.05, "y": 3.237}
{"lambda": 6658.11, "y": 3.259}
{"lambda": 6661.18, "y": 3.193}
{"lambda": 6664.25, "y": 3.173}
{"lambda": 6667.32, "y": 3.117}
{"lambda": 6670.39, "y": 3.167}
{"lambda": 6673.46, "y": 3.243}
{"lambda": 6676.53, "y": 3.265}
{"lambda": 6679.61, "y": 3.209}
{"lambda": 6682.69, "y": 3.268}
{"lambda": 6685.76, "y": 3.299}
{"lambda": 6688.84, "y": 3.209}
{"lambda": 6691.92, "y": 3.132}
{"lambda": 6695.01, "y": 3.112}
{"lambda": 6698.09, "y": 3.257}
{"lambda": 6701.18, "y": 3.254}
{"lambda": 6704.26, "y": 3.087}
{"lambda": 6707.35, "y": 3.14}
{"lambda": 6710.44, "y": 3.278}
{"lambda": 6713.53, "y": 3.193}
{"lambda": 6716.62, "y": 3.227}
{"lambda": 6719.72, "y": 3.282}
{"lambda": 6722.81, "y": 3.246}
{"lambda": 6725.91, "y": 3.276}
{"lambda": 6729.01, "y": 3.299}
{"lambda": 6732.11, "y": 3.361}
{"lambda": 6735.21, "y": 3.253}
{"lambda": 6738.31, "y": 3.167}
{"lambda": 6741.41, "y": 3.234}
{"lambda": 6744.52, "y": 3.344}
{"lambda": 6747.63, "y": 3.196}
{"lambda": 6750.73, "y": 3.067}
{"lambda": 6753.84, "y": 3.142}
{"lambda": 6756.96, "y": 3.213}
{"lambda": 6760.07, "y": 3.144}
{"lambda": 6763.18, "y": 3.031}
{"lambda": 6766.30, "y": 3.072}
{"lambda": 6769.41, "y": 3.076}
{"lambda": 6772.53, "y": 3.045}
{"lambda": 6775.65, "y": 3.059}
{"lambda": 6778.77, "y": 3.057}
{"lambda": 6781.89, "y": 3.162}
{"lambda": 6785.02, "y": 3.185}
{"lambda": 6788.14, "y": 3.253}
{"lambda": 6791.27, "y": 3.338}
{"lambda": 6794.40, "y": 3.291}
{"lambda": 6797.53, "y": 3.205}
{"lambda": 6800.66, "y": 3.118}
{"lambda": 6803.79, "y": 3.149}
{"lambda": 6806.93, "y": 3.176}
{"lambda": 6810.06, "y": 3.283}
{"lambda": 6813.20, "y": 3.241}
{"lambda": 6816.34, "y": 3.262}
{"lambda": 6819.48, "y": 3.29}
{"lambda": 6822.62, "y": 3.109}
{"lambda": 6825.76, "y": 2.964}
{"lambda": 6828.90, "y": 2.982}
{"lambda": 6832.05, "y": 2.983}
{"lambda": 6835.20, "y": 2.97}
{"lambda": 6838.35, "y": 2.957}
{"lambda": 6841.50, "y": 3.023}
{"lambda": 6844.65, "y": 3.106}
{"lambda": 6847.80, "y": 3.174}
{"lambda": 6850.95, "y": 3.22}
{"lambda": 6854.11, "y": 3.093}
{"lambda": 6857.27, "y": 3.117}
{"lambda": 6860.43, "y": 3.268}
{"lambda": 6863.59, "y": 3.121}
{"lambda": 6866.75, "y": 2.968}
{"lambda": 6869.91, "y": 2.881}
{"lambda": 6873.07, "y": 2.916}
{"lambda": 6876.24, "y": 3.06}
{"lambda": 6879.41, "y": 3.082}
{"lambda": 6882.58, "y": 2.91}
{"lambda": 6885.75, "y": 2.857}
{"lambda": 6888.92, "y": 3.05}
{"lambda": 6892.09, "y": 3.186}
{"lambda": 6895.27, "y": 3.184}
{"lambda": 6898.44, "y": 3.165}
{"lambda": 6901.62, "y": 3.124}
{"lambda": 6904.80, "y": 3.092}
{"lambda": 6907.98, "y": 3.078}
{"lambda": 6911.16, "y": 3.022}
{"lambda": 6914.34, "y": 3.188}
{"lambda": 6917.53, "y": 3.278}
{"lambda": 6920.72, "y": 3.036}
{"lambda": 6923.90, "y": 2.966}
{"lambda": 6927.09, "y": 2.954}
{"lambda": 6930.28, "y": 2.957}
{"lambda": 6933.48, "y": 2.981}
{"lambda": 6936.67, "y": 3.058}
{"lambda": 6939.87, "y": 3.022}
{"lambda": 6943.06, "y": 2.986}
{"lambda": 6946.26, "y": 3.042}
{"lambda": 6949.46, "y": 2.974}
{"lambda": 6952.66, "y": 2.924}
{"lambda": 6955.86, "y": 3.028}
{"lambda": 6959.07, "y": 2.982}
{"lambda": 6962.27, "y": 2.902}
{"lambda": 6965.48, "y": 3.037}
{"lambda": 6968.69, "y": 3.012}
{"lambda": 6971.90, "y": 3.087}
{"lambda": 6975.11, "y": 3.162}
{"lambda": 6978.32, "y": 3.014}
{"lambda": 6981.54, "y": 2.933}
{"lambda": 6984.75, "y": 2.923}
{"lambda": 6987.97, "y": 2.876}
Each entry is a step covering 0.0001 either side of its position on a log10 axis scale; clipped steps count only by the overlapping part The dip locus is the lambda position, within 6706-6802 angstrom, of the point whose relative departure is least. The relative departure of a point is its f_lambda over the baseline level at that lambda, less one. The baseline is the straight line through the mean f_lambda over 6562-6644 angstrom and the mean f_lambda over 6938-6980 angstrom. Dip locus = 6763.18 angstrom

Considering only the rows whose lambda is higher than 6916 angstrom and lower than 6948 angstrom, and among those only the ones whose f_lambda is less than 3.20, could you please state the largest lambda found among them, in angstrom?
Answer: 6946.26 angstrom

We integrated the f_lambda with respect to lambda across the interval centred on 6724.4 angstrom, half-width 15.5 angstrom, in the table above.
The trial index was 101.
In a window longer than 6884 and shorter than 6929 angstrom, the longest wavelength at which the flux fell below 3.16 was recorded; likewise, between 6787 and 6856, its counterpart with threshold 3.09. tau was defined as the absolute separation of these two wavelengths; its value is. 85.6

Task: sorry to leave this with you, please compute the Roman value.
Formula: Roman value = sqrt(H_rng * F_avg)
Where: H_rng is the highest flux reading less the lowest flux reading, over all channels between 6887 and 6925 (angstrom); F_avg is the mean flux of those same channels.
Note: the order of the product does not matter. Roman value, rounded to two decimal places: 0.99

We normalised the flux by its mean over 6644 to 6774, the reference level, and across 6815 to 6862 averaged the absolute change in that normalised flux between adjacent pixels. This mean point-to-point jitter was 0.0216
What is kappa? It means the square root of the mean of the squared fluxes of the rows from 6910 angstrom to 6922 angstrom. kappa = 3.133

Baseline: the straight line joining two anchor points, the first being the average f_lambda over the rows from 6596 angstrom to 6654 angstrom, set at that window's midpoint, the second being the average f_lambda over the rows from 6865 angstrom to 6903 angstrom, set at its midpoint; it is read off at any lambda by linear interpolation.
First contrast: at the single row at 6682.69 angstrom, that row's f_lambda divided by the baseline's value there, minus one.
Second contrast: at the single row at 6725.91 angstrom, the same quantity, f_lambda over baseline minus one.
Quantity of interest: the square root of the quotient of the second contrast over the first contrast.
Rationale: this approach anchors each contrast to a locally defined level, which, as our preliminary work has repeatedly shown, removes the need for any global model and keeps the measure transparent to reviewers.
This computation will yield 1.3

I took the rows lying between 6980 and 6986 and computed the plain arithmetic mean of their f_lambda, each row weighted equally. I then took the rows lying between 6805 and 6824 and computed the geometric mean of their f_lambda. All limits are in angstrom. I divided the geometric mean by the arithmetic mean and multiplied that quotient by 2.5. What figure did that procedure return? 2.75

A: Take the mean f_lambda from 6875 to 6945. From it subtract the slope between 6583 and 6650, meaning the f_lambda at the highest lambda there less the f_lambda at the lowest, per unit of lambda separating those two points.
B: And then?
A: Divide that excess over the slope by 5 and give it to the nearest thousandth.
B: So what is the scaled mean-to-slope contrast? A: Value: 0.612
